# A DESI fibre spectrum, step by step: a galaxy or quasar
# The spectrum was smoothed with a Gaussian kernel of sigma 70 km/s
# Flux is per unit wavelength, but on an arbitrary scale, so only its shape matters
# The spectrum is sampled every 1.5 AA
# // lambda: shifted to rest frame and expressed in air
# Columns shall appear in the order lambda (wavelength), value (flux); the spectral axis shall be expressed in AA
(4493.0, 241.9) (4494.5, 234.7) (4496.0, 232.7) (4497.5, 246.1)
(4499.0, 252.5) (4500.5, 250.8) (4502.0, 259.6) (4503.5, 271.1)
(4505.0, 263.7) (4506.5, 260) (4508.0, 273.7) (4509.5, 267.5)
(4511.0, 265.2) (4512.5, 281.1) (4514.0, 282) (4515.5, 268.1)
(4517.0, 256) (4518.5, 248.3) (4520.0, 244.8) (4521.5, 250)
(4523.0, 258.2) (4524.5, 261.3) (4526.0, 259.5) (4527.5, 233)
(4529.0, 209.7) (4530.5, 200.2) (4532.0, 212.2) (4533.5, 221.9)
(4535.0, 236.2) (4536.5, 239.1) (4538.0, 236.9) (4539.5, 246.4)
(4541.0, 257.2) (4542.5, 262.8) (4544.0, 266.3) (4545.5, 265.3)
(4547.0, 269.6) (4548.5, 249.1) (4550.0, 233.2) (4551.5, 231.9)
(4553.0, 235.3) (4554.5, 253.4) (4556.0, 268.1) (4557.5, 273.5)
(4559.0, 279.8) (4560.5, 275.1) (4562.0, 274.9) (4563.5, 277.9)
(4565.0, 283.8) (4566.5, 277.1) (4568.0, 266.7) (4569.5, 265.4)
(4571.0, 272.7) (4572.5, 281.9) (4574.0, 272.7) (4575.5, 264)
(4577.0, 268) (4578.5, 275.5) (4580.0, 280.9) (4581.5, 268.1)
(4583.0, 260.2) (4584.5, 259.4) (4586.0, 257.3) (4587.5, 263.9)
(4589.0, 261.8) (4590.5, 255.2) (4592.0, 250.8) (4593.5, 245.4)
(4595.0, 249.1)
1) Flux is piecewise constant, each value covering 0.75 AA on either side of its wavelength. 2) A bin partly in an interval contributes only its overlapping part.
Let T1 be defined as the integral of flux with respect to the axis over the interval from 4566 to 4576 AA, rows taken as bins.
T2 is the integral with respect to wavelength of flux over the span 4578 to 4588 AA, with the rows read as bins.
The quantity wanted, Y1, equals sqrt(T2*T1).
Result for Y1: 2689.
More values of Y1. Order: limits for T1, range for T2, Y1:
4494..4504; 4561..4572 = 2744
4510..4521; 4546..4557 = 2821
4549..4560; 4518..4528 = 2649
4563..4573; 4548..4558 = 2614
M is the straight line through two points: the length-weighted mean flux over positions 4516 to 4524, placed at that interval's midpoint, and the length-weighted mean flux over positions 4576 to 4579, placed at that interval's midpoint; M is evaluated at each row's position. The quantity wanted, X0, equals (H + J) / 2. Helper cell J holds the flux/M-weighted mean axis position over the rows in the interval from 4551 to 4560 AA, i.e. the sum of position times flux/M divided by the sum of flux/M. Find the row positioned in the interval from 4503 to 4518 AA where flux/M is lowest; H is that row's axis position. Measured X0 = 4536.2 AA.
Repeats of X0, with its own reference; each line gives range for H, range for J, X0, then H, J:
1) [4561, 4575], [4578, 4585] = 4575.5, 4569.5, 4581.4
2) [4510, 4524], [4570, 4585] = 4548.8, 4520.0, 4577.7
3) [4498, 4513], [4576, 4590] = 4541.7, 4500.5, 4582.9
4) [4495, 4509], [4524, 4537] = 4513.2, 4496.0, 4530.4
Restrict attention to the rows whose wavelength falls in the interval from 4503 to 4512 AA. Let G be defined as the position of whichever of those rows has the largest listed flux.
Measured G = 4508.0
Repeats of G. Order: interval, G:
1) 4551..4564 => 4559.0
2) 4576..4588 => 4580.0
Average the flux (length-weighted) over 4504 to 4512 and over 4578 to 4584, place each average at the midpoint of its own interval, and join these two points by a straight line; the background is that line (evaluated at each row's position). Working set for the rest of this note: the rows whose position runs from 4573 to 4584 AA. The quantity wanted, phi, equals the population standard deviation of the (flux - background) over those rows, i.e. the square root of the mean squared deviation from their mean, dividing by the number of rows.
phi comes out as 6.5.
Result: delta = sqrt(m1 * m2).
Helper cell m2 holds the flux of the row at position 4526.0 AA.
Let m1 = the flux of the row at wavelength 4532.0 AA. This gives 235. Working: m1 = 212.2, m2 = 259.5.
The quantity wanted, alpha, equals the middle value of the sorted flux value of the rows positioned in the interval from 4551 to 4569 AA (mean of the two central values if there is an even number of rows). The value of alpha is 274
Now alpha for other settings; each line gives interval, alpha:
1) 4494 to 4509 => 256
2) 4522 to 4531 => 246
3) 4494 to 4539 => 252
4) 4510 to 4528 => 259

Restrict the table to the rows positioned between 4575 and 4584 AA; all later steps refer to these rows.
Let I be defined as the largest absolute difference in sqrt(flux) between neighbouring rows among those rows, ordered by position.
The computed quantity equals 0.39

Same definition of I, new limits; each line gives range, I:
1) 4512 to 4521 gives 0.42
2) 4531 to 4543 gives 0.47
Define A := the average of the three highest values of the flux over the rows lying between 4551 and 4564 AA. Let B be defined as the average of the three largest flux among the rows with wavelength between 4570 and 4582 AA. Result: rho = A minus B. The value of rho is -2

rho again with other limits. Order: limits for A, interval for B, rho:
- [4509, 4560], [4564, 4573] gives 0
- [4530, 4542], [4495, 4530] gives -31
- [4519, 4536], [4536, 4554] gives -7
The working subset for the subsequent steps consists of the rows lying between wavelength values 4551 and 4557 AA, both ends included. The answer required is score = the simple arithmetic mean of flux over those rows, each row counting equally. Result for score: 247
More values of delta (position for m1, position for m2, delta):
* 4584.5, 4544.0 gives 263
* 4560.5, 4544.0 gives 271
